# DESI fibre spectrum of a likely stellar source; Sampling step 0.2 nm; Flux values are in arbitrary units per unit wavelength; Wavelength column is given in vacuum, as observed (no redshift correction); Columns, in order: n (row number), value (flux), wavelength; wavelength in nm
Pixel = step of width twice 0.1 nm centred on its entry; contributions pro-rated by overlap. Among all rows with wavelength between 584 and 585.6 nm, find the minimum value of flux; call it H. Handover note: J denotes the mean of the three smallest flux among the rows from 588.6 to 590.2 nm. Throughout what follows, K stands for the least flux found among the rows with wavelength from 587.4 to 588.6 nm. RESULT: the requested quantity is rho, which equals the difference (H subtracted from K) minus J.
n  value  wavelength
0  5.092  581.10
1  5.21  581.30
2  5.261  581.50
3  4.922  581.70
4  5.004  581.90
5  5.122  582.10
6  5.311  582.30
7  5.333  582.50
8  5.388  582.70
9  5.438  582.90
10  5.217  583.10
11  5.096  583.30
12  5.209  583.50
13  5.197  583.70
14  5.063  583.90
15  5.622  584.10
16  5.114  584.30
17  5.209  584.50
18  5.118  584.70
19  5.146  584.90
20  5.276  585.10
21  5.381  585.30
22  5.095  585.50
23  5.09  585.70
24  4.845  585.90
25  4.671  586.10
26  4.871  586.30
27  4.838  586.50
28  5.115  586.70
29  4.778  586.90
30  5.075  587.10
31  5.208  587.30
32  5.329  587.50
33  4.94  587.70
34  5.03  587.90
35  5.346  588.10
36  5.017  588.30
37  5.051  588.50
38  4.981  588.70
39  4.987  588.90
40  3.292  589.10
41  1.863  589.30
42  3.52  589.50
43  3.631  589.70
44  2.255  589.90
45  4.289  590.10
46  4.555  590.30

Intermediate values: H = 5.095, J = 2.5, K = 4.94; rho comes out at -2.6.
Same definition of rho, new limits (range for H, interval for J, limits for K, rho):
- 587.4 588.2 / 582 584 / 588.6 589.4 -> -8.2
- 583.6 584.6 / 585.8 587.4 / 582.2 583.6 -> -4.7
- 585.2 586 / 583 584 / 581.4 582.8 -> -5.0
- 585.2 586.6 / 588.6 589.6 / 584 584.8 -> -2.4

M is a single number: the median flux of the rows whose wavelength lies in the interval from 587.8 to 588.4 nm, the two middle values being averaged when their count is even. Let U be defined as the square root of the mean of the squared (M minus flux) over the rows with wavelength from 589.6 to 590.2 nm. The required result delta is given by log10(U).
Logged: 0.3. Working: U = 1.84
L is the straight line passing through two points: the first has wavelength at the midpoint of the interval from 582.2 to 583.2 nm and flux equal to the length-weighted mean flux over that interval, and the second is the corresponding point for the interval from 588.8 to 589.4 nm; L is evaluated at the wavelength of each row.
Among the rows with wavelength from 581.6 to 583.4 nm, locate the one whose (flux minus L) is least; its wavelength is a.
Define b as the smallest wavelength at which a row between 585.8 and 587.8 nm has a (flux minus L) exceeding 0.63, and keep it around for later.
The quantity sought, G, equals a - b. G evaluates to -4.60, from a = 581.70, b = 586.30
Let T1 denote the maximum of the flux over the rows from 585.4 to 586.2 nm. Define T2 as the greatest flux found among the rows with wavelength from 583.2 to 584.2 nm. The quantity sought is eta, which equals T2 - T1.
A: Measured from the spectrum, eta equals 0.5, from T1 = 5.095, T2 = 5.622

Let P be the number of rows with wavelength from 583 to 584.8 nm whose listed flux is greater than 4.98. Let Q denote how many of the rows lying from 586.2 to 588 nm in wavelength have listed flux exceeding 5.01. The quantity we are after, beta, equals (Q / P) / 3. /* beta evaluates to 0.19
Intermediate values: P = 9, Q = 5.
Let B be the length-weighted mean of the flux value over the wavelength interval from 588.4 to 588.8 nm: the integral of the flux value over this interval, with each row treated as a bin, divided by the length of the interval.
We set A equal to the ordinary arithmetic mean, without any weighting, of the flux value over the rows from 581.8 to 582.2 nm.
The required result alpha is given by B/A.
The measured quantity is 0.99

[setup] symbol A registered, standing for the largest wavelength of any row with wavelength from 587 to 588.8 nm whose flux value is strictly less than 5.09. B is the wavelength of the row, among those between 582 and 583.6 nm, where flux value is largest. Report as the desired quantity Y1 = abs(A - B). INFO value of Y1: 5.80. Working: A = 588.70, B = 582.90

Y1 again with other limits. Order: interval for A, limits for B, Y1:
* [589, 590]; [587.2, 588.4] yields 1.80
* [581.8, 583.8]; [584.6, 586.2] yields 3.40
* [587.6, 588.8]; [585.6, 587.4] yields 1.40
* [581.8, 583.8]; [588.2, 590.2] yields 6.60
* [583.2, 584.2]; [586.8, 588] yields 3.60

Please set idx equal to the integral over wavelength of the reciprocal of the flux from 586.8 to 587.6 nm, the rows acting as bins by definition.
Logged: 0.157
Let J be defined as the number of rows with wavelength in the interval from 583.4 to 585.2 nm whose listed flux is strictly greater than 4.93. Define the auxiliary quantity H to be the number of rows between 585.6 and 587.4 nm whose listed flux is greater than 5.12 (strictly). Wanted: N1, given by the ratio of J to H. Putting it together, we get 9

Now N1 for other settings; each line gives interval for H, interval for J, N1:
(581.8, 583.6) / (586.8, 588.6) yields 1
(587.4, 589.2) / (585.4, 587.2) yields 2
